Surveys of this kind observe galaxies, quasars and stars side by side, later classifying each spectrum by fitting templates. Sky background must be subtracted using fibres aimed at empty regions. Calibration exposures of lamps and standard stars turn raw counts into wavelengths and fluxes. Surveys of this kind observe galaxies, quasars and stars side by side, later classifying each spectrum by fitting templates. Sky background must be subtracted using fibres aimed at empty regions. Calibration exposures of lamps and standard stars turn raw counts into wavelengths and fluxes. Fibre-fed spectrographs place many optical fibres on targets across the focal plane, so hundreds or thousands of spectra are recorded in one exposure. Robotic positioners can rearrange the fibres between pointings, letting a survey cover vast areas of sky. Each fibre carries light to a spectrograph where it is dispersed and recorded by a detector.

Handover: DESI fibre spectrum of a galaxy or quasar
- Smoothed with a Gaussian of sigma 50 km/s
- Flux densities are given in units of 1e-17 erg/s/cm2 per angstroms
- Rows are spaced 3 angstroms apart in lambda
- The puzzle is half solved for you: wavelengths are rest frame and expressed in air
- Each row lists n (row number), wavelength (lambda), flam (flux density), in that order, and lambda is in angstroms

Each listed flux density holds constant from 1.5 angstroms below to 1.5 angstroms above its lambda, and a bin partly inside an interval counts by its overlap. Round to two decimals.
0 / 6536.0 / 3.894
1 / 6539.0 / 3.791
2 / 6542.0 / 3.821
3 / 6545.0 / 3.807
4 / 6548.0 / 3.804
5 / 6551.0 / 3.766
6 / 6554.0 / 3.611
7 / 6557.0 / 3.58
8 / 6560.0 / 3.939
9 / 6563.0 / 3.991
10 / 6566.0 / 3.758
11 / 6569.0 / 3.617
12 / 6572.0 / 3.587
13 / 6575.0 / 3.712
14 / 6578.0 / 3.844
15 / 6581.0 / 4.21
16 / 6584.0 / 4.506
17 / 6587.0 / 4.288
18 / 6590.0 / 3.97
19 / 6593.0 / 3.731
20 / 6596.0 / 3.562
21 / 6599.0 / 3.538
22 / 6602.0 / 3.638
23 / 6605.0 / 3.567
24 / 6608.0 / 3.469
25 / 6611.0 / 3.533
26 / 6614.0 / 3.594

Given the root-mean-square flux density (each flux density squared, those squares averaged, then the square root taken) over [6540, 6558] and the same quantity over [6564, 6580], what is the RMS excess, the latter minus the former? -0.03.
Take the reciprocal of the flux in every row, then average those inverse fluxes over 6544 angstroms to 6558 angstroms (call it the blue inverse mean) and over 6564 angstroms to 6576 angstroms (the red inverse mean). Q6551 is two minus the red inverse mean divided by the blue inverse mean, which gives 0.99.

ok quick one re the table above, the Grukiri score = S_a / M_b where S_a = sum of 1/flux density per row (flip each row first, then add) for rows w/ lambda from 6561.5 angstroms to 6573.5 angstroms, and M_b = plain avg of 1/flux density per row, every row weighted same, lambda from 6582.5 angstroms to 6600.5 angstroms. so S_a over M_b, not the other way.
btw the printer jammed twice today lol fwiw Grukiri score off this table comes 4.2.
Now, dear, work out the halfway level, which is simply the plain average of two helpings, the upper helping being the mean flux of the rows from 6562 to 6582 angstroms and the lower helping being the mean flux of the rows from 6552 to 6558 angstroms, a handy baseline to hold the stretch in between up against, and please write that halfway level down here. 3.71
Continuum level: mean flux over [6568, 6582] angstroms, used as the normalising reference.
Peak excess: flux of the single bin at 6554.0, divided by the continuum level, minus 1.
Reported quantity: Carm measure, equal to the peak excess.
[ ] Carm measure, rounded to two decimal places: -0.05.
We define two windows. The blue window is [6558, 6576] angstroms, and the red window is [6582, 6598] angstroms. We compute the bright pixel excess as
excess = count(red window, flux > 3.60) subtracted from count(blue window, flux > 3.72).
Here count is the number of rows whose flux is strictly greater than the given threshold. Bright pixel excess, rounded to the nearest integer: -1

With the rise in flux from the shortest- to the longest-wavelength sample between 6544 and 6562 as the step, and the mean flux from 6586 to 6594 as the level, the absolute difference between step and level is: 3.9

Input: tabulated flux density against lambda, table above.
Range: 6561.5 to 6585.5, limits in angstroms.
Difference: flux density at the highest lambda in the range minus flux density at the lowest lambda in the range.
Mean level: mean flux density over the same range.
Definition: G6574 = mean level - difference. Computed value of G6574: 3.4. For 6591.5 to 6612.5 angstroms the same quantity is 3.8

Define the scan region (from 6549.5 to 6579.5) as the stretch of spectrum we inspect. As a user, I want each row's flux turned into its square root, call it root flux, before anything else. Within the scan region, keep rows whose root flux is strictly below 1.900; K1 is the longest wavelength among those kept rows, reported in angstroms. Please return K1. 6572.0 angstroms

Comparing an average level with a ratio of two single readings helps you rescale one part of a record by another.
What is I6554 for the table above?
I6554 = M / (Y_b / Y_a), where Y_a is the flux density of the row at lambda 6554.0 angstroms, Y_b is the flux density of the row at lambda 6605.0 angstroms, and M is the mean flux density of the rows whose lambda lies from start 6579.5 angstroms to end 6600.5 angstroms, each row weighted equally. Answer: 4.02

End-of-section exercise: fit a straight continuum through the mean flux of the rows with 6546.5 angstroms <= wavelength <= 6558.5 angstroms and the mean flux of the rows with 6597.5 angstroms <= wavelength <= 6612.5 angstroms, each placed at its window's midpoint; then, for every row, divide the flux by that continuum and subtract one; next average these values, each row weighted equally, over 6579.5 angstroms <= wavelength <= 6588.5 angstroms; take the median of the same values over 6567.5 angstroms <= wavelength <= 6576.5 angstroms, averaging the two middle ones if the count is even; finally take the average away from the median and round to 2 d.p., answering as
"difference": -0.21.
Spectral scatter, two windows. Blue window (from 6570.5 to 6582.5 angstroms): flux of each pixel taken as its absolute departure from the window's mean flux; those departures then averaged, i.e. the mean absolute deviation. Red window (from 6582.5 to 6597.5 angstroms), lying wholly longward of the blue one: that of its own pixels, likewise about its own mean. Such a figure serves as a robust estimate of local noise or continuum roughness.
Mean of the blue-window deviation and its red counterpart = 0.25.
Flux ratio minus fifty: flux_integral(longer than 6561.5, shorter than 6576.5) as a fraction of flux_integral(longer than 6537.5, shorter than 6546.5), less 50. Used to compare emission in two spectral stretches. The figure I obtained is -48.4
